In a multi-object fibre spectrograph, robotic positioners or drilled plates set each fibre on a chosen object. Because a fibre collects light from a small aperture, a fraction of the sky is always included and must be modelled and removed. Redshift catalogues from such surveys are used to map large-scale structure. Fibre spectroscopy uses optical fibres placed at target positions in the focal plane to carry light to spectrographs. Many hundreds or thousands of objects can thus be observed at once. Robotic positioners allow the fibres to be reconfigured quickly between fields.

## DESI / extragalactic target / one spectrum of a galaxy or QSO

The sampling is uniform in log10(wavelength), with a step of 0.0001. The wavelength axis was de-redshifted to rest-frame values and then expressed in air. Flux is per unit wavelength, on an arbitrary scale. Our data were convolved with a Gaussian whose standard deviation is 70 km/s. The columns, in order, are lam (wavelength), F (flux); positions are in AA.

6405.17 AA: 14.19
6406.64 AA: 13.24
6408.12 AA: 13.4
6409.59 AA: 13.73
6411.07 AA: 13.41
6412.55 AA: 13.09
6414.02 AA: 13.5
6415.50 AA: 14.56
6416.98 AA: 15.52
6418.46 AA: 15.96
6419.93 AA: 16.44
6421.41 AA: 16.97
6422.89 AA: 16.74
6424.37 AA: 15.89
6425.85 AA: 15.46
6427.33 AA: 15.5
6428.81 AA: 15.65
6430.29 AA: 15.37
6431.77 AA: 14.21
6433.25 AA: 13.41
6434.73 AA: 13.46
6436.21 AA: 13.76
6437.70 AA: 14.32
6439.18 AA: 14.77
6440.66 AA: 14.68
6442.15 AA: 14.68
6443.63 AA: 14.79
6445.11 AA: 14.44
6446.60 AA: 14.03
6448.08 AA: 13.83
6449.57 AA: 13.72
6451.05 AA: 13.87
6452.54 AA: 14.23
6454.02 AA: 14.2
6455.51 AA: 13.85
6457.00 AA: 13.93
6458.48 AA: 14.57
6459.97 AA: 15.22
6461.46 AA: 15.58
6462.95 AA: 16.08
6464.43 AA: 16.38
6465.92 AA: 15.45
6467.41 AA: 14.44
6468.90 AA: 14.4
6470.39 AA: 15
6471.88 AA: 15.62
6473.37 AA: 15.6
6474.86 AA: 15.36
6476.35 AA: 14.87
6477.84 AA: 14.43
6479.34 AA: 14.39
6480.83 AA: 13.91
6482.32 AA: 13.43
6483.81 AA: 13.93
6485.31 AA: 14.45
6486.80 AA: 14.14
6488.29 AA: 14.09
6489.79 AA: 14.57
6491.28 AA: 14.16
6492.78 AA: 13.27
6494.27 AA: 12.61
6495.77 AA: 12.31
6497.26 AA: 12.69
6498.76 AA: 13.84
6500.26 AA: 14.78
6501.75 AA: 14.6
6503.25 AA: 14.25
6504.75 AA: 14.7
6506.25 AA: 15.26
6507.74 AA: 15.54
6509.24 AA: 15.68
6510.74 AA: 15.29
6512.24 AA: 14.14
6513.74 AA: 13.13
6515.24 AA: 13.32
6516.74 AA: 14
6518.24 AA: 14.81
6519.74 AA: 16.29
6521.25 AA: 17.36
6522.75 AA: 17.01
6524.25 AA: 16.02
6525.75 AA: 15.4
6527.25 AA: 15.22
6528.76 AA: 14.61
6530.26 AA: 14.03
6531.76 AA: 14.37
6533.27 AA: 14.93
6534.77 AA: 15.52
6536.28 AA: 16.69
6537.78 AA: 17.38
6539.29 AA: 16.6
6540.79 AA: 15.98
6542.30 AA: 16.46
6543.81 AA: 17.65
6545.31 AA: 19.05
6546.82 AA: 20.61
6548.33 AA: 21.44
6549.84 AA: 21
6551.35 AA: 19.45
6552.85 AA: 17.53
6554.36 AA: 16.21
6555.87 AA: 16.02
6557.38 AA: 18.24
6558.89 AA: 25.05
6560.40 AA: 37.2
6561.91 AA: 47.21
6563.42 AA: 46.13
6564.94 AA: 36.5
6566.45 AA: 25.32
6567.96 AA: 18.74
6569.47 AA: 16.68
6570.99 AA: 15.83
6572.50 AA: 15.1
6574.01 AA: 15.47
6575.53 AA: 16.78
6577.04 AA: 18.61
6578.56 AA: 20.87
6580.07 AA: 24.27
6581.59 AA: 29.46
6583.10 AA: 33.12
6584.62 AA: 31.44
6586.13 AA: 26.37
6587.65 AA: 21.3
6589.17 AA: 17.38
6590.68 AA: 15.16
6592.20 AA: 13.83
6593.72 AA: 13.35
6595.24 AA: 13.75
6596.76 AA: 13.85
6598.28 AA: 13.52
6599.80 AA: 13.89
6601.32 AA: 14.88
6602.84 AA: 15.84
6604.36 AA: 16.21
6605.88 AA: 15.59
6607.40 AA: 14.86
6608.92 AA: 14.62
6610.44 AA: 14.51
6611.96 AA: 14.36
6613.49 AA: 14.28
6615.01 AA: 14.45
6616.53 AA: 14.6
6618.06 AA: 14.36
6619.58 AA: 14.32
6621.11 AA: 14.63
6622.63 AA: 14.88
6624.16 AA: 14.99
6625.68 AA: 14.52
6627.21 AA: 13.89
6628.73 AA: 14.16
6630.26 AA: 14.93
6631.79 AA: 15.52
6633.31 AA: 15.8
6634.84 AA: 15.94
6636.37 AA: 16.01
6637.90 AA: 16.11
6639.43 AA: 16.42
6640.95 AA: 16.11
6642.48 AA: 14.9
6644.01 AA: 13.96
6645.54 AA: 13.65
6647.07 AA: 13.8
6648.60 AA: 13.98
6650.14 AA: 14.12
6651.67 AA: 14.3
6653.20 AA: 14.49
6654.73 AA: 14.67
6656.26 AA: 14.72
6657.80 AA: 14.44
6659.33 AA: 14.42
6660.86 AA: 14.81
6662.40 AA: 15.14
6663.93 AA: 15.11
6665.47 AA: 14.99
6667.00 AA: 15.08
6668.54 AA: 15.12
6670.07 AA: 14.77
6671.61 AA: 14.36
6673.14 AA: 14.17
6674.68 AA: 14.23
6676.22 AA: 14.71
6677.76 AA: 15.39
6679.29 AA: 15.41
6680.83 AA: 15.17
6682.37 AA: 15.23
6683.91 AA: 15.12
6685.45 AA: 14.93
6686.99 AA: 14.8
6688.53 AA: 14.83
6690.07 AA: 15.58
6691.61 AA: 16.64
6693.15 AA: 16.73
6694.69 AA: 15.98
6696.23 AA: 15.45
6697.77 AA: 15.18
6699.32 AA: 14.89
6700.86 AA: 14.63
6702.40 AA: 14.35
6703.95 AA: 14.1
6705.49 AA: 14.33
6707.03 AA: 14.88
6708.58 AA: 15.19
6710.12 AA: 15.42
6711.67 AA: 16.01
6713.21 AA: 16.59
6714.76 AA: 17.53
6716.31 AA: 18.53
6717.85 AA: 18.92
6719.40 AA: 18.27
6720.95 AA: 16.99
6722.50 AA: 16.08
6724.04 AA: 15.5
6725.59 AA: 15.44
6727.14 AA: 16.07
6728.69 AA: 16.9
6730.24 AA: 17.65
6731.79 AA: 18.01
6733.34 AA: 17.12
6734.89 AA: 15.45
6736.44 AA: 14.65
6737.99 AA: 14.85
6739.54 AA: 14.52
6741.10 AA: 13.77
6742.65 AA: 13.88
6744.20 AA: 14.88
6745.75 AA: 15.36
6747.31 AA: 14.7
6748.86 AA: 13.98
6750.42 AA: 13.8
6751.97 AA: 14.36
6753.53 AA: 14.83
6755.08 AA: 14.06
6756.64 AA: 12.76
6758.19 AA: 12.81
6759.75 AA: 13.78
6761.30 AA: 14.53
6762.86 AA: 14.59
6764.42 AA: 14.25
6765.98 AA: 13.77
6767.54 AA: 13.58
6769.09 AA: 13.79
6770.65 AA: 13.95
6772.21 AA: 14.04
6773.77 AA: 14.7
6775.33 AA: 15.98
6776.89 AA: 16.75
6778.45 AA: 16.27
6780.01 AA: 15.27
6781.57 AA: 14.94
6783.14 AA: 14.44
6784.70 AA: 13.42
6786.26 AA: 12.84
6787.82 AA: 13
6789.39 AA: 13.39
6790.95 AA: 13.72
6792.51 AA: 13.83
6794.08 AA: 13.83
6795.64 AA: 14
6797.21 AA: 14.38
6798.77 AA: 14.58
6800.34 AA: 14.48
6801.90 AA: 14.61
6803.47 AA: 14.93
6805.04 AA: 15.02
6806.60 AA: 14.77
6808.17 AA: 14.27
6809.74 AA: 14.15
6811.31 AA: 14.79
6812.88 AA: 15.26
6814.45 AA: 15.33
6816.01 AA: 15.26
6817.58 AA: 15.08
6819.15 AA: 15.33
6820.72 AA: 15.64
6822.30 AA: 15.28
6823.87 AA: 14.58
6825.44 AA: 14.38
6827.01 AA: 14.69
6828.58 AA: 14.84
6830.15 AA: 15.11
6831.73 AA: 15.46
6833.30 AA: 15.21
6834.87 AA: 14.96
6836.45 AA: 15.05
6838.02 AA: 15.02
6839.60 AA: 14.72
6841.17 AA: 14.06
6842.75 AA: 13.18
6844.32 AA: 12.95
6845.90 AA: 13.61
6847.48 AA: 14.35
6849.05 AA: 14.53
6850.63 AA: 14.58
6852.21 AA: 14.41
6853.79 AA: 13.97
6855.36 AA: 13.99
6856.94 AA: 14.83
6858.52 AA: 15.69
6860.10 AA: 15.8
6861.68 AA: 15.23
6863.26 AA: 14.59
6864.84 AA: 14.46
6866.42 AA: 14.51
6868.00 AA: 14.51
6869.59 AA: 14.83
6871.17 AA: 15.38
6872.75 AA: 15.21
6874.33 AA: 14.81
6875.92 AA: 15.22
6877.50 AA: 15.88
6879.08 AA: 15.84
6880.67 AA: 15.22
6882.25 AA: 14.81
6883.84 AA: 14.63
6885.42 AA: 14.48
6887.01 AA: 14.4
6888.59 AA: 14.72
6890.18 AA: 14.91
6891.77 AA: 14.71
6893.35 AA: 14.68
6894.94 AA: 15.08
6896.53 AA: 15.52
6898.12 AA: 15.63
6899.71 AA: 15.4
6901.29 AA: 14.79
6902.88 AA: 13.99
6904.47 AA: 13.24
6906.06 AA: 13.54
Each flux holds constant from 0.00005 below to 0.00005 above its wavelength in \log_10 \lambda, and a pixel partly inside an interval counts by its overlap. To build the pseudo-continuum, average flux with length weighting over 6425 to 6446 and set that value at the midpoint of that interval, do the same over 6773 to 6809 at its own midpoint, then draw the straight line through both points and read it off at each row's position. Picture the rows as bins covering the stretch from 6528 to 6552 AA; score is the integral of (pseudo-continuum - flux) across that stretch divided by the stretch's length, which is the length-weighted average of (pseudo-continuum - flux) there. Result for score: -2.7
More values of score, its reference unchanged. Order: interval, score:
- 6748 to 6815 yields 0.2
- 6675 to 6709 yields -0.6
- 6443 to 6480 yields -0.1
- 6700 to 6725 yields -1.6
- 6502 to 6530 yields -0.5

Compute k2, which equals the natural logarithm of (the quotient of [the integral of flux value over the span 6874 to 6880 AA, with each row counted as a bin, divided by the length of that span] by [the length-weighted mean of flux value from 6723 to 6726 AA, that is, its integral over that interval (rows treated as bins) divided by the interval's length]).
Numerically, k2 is -0.01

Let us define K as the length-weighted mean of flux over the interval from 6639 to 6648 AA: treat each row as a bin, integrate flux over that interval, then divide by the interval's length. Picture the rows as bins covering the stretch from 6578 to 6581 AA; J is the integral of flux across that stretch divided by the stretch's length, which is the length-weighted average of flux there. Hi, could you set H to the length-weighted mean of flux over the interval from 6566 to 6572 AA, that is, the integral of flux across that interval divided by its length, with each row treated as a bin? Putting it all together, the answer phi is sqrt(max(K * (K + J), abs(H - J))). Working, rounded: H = 18.7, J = 23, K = 14.7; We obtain 24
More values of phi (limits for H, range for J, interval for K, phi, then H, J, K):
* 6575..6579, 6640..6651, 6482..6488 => 20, 18.7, 14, 14.0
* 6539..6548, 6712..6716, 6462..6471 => 22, 18.0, 17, 15.3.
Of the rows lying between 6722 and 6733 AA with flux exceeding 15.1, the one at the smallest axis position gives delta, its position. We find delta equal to 6722.50 AA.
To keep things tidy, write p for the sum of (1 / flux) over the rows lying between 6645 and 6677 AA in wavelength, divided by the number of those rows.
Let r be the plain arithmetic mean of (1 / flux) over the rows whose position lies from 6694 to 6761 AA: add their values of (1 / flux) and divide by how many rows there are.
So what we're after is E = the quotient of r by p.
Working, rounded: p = 0.069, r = 0.065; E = 0.95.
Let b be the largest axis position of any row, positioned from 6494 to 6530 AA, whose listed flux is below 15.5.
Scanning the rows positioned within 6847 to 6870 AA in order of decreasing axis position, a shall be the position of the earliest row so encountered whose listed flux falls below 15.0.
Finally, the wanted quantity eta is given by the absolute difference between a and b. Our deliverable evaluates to 340.8 AA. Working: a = 6869.59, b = 6528.76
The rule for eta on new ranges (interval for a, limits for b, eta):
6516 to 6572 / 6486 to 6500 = 34.5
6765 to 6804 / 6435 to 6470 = 334.6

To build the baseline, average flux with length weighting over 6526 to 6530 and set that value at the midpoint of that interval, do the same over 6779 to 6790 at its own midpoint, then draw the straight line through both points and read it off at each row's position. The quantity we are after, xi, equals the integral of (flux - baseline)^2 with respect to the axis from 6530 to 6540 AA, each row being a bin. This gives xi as 21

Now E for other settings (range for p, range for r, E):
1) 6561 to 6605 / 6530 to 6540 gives 1.20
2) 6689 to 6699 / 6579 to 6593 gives 0.74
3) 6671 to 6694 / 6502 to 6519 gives 1.04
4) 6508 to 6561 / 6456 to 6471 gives 1.10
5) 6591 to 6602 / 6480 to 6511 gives 0.98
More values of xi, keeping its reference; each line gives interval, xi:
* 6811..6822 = 23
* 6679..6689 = 6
